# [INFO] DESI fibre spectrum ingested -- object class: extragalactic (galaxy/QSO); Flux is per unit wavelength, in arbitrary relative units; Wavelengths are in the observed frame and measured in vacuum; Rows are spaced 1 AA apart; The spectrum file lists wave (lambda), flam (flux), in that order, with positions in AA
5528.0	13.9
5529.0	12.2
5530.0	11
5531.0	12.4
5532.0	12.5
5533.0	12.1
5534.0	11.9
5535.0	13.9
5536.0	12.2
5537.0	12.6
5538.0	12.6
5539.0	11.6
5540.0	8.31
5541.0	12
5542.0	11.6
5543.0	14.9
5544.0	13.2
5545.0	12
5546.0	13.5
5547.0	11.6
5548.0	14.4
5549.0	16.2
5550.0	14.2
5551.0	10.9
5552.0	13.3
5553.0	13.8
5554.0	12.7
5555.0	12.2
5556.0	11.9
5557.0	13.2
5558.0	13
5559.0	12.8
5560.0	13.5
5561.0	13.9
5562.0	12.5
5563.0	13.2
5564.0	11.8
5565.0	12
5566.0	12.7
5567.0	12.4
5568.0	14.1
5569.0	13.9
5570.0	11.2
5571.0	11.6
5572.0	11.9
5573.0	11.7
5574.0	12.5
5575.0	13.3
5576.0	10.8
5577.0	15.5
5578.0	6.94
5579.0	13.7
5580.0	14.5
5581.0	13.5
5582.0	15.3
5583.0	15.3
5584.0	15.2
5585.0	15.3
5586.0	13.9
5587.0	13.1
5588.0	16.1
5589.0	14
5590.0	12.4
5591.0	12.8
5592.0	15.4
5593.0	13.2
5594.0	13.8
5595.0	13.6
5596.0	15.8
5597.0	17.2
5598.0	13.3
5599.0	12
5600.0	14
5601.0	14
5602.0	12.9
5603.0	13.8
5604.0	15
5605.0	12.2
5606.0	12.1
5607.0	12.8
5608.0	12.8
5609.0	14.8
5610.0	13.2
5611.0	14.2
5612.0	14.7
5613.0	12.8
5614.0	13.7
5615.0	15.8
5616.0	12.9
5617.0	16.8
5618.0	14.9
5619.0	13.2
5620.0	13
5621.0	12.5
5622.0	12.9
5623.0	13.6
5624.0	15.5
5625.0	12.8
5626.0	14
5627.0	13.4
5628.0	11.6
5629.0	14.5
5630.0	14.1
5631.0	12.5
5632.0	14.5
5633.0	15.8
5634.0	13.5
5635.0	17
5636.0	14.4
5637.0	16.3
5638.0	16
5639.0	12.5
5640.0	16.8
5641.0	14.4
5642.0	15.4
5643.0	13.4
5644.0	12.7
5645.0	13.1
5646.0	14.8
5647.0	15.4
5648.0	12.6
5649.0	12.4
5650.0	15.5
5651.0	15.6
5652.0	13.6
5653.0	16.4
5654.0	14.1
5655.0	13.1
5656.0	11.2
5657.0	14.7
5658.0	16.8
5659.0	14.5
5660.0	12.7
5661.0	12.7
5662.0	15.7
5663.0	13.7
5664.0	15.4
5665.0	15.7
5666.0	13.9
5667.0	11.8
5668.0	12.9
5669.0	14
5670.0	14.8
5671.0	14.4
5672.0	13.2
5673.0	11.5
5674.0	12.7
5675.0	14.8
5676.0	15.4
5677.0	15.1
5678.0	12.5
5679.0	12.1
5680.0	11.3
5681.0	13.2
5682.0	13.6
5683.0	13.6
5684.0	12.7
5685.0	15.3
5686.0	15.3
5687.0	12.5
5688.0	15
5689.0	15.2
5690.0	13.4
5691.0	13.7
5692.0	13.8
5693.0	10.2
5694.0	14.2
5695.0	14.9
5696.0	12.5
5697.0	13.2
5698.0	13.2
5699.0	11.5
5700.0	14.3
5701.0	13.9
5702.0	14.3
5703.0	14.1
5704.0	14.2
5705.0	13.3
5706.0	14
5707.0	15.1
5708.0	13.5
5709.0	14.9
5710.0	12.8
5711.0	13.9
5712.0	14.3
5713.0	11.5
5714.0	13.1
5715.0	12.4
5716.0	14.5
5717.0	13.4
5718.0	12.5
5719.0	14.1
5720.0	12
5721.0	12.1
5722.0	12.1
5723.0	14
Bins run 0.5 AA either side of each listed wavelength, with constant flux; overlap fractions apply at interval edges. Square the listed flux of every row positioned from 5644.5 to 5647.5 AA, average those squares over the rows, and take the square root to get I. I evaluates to 14.5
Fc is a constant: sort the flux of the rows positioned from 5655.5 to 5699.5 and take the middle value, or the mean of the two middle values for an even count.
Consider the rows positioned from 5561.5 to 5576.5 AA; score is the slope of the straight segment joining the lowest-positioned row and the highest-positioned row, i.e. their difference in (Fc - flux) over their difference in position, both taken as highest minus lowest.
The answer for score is 0.12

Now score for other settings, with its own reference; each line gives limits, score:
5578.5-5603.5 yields 0.00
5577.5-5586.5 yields -0.87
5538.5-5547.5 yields 0.00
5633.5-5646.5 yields -0.11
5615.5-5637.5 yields -0.16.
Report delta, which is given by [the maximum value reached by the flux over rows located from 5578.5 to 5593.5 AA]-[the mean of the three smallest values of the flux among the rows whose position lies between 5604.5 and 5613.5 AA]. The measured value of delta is 3.7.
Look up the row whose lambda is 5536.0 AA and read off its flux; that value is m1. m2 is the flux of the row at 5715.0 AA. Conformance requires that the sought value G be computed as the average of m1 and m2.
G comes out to 12.3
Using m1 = 12.2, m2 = 12.4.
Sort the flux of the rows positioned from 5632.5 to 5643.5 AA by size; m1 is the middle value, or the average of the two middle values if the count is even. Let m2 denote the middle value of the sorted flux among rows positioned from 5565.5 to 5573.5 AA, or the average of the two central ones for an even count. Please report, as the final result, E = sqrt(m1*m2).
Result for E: 13.7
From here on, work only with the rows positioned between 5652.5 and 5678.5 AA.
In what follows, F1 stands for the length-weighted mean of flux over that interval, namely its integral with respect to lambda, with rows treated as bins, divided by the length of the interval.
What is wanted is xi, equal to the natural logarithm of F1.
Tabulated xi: 2.64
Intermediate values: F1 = 14.0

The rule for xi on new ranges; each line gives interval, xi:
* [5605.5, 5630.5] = 2.62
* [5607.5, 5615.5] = 2.64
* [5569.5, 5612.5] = 2.60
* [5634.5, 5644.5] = 2.70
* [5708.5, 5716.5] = 2.60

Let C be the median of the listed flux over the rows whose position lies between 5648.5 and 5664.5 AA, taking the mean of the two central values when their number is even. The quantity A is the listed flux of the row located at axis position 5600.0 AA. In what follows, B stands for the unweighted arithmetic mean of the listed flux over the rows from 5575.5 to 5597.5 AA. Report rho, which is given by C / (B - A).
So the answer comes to -477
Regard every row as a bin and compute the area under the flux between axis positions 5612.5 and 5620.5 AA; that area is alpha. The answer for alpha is 113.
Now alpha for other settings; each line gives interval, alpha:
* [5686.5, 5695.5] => 123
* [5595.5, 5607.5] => 165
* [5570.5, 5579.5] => 108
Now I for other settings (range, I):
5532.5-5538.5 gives 12.6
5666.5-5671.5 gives 13.6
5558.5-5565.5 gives 12.8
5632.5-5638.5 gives 15.5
